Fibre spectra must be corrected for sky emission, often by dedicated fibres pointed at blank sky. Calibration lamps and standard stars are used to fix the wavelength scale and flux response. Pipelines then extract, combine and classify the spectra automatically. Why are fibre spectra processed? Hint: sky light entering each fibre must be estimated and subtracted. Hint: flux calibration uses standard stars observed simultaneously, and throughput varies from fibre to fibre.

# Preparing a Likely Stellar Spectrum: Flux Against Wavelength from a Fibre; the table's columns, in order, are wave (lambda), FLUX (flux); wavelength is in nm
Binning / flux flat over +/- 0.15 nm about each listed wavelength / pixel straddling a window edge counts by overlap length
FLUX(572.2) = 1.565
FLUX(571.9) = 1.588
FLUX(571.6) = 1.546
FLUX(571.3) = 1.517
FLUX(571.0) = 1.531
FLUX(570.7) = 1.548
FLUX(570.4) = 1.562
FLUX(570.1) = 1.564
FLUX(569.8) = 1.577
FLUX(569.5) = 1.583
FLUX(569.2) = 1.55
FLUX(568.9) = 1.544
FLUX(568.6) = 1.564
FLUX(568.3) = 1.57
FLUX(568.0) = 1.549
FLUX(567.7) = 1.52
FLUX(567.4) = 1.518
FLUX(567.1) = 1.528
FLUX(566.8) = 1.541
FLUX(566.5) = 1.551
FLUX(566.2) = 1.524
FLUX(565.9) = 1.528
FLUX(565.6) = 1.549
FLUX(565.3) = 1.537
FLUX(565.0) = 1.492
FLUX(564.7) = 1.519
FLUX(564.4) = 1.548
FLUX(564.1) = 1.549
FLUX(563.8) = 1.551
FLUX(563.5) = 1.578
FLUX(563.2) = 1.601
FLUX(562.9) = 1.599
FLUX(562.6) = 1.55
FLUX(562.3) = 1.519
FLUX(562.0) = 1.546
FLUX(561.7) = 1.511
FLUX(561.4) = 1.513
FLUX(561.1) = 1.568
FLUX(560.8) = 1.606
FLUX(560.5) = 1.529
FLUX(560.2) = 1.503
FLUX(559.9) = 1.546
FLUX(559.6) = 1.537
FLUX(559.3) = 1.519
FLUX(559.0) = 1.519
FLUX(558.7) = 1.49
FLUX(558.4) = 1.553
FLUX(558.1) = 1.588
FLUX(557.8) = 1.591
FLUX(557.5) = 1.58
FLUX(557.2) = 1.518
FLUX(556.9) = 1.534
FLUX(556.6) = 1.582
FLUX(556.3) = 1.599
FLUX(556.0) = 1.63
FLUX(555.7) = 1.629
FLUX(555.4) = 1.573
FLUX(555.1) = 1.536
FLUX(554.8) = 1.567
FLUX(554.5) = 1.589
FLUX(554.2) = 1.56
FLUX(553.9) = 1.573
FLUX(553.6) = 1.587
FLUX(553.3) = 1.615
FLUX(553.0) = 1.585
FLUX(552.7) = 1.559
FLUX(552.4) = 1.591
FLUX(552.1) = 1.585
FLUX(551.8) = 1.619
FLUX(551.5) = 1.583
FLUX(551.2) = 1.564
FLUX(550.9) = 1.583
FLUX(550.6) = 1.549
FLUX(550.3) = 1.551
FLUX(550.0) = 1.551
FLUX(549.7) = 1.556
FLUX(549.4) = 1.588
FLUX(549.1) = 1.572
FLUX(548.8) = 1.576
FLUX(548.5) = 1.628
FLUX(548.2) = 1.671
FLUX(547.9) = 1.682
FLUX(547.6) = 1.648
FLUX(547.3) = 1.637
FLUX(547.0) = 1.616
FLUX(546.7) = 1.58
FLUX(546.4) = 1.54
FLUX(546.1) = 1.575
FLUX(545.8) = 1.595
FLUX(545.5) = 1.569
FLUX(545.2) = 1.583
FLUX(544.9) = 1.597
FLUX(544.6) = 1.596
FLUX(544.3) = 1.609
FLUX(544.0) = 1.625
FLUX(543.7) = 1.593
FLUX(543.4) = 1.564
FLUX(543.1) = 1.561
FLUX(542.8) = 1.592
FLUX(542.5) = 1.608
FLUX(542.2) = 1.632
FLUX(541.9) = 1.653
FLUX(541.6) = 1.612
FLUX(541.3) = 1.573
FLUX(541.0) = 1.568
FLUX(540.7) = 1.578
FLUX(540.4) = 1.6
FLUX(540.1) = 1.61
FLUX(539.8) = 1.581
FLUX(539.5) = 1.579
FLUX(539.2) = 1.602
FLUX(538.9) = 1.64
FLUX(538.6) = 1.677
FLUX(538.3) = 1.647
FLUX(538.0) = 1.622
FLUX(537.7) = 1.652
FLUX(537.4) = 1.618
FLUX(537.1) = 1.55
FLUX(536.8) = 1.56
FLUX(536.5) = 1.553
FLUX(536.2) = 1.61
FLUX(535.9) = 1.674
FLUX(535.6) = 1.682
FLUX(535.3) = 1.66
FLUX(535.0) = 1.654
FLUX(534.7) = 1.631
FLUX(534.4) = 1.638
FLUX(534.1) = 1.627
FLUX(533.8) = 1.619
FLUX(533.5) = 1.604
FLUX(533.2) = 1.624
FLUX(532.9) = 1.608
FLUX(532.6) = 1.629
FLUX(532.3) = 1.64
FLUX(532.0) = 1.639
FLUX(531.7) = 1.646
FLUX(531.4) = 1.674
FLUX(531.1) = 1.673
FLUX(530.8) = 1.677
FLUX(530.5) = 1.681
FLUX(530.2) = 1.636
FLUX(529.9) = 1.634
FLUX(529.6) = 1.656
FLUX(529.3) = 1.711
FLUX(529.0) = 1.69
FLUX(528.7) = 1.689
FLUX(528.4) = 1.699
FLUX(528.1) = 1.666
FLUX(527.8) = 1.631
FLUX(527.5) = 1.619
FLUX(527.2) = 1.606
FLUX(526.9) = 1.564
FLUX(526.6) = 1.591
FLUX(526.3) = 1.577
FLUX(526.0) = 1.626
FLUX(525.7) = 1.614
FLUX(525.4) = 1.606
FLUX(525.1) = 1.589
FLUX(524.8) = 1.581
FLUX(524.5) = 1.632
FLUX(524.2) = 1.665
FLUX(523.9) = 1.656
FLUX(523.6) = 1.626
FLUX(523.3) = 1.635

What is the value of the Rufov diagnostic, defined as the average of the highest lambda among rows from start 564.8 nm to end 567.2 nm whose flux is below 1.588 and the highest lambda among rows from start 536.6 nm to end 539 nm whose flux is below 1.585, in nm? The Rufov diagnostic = 552.10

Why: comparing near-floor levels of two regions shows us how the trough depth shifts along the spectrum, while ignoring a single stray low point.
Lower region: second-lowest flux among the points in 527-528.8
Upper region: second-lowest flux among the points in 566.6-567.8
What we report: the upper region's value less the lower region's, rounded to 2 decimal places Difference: -0.10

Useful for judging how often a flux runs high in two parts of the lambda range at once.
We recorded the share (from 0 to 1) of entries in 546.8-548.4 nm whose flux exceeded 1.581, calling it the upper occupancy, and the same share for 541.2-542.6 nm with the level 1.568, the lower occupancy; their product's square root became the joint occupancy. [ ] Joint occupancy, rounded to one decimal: 1.0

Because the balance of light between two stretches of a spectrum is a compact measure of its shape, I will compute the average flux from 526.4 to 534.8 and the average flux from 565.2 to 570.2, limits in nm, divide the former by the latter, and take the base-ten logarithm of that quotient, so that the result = 0.026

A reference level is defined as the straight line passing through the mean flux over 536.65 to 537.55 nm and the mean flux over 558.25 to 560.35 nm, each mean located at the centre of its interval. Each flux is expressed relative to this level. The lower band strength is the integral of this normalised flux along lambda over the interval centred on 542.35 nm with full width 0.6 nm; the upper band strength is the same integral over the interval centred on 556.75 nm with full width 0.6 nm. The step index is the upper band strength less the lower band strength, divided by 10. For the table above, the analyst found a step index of -0.0011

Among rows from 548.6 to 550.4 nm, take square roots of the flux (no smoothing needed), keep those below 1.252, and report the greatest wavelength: 550.3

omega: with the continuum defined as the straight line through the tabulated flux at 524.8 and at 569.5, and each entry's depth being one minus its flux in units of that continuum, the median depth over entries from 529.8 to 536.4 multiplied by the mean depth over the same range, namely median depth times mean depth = 0.0014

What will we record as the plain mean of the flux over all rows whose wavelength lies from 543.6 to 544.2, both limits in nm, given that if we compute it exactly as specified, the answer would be 1.61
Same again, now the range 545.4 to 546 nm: 1.58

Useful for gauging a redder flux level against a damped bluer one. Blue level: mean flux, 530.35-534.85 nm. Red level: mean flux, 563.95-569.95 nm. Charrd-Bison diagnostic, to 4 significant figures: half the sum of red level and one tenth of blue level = 0.8531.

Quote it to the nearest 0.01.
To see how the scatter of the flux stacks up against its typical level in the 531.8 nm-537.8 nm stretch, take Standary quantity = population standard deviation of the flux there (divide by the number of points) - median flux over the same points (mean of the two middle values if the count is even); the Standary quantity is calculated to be -1.59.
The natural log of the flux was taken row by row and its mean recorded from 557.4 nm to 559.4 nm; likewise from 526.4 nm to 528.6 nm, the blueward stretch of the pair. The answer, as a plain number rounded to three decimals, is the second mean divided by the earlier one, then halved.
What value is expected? 0.555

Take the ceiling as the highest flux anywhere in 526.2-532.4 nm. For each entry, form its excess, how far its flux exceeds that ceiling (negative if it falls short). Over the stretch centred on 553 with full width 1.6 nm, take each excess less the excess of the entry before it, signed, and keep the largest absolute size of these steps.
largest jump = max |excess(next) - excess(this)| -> 0.032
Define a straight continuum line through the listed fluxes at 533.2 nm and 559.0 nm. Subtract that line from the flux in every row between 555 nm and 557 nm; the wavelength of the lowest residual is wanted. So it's 555.1 nm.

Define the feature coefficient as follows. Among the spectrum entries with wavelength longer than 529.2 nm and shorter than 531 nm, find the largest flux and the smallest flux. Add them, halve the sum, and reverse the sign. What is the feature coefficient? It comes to -1.67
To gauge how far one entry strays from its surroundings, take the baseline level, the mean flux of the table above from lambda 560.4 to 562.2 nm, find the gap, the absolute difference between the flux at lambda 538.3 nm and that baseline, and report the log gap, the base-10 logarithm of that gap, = -0.99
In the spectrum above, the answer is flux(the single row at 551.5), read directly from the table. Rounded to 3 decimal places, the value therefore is 1.583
